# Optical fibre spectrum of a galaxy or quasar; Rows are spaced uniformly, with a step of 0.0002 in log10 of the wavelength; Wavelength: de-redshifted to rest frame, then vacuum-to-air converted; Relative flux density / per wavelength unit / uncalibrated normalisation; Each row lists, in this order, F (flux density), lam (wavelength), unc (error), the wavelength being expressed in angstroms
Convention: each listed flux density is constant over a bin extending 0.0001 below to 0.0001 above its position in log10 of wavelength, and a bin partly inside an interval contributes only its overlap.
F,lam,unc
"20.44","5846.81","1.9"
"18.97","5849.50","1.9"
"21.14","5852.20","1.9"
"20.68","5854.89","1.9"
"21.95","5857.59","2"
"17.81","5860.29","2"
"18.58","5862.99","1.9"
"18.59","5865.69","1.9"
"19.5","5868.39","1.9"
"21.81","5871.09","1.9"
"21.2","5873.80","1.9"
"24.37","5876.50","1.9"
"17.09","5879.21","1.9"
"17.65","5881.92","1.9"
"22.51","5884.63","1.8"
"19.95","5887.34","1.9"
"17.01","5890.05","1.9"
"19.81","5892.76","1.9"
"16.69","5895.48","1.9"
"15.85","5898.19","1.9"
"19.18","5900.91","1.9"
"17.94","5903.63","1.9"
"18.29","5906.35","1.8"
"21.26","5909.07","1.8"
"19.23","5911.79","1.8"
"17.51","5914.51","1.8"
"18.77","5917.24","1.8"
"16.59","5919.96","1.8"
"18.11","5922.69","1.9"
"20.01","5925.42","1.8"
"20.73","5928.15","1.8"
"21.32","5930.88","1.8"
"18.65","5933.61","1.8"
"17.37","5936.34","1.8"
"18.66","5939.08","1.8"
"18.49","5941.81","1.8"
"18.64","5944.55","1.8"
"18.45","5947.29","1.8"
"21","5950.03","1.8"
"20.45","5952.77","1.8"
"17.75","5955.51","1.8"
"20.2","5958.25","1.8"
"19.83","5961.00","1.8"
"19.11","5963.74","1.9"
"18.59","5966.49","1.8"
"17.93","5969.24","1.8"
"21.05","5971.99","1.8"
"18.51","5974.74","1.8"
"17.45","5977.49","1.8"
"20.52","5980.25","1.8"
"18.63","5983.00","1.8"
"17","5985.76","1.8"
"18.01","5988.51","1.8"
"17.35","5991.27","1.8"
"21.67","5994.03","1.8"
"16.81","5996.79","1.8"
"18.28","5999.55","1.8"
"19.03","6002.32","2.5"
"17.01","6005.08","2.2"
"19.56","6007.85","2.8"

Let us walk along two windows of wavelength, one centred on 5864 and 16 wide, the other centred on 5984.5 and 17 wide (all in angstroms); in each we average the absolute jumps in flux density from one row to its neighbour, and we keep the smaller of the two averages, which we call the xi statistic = 1.63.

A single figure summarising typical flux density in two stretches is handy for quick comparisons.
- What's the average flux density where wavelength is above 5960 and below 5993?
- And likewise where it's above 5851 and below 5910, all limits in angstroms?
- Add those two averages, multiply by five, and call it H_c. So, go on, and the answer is 191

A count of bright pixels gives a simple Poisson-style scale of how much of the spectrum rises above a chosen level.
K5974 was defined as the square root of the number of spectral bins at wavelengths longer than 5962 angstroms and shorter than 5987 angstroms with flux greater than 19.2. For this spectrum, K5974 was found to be 1.41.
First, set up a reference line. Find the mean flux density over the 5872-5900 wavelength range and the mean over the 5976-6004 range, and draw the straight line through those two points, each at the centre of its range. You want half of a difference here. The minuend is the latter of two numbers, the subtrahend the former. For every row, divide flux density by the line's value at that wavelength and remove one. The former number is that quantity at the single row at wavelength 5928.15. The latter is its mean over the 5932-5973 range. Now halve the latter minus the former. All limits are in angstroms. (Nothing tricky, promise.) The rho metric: -0.04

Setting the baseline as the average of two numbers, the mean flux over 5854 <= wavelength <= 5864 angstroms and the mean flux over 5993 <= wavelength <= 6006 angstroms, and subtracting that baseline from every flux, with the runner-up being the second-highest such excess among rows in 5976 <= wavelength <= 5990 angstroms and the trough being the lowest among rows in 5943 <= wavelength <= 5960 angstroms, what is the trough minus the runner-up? -0.9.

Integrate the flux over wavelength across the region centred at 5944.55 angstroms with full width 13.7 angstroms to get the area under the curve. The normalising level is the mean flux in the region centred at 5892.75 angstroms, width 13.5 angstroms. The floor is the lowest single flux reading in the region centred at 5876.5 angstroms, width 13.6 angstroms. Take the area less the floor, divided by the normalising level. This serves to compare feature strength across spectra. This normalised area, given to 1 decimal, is 13.6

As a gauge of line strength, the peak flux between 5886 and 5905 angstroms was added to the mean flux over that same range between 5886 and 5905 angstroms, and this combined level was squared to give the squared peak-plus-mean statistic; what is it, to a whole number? 1445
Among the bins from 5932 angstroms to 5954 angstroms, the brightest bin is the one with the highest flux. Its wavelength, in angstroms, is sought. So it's 5950.03 angstroms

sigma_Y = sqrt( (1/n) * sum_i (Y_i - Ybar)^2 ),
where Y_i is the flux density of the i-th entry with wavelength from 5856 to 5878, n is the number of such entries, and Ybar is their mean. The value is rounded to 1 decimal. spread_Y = 2.1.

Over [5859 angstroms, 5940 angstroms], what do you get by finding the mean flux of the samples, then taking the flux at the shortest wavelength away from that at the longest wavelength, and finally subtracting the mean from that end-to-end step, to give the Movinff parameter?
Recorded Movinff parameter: -18.2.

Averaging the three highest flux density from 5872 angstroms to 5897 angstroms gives 22.7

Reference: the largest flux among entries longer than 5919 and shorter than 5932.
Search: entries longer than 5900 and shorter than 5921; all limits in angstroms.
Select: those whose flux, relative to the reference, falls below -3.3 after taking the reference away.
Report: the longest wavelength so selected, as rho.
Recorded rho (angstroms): 5919.96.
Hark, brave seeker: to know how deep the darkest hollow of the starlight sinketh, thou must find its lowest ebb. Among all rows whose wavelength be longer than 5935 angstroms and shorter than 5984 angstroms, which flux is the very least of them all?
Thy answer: 17.37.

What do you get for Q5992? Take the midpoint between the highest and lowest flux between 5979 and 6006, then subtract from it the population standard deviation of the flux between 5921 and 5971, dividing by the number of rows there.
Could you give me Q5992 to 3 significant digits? 18.1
